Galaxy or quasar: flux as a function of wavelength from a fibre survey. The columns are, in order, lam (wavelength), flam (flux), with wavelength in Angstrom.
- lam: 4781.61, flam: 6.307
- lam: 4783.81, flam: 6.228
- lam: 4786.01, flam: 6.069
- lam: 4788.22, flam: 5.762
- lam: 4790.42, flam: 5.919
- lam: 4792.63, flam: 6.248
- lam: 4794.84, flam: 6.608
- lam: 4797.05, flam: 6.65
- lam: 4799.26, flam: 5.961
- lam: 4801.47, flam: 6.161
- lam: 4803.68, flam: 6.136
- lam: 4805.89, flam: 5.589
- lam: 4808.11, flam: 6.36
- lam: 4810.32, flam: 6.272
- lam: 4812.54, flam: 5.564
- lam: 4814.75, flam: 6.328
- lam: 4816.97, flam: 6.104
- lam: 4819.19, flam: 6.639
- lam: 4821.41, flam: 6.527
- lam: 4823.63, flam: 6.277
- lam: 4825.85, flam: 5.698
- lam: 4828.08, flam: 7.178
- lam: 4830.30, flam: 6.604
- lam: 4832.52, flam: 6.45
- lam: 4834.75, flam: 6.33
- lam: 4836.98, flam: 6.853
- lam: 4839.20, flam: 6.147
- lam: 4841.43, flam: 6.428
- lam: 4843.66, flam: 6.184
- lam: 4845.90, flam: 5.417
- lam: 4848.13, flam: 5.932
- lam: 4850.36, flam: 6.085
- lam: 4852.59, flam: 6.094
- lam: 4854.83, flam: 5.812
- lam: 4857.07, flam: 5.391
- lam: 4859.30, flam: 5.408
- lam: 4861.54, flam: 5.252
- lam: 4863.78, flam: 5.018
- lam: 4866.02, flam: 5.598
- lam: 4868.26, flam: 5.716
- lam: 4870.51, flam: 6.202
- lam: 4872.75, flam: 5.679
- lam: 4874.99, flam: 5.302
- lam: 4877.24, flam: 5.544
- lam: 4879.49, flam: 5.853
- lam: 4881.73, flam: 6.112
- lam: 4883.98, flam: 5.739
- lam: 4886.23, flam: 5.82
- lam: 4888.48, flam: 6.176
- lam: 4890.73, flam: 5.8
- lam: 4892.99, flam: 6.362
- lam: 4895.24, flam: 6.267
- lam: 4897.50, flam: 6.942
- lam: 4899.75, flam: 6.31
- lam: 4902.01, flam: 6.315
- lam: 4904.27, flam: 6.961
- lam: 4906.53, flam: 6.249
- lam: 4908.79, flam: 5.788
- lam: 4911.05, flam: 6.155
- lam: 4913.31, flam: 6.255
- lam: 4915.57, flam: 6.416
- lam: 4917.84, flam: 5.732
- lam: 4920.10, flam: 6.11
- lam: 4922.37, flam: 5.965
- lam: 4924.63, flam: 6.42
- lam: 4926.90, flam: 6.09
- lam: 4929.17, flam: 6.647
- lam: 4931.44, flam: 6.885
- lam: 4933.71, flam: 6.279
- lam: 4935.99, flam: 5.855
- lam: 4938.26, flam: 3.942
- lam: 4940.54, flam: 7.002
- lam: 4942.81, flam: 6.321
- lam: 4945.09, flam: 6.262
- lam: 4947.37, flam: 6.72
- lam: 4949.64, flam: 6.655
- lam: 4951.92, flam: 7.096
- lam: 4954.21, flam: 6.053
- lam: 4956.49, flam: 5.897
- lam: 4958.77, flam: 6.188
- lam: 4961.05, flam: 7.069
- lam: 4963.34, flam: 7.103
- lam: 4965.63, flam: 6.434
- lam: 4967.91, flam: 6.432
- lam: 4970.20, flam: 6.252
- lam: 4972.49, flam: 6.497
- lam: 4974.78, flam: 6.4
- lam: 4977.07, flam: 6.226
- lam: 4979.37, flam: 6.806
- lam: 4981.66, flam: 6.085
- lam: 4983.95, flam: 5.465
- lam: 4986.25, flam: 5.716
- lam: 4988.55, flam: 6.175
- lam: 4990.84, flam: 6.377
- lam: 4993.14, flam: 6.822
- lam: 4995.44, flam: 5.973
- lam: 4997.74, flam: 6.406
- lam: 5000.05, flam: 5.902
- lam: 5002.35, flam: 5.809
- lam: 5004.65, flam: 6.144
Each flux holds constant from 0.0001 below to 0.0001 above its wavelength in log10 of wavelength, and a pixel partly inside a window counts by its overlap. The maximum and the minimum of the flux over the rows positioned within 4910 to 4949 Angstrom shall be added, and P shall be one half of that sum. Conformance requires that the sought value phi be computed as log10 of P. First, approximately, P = 5.5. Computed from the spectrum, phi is 0.74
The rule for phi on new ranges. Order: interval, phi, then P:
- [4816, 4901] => 0.79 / 6.1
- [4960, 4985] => 0.80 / 6.3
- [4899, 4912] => 0.80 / 6.4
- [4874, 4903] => 0.79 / 6.1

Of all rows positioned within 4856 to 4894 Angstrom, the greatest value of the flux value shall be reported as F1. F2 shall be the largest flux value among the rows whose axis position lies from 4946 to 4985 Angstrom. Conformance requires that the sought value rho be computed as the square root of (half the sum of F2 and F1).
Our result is 2.59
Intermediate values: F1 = 6.362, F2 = 7.103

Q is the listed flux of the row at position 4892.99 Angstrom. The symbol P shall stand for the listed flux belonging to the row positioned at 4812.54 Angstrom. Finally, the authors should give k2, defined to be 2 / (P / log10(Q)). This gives 0.289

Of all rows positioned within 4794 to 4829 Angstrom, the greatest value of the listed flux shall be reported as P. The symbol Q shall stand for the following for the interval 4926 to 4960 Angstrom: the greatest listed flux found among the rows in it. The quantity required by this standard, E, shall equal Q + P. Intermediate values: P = 7.178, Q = 7.096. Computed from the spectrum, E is 14.3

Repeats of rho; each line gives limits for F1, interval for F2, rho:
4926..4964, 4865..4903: 2.65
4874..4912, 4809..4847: 2.66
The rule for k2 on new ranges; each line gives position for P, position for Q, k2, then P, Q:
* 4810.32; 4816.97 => 0.251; 6.272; 6.104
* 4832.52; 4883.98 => 0.235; 6.45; 5.739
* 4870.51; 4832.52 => 0.261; 6.202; 6.45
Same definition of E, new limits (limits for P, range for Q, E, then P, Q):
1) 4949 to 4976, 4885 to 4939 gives 14.1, 7.103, 6.961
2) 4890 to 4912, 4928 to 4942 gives 14.0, 6.961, 7.002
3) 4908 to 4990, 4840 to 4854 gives 13.5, 7.103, 6.428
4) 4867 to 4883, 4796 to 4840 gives 13.4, 6.202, 7.178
